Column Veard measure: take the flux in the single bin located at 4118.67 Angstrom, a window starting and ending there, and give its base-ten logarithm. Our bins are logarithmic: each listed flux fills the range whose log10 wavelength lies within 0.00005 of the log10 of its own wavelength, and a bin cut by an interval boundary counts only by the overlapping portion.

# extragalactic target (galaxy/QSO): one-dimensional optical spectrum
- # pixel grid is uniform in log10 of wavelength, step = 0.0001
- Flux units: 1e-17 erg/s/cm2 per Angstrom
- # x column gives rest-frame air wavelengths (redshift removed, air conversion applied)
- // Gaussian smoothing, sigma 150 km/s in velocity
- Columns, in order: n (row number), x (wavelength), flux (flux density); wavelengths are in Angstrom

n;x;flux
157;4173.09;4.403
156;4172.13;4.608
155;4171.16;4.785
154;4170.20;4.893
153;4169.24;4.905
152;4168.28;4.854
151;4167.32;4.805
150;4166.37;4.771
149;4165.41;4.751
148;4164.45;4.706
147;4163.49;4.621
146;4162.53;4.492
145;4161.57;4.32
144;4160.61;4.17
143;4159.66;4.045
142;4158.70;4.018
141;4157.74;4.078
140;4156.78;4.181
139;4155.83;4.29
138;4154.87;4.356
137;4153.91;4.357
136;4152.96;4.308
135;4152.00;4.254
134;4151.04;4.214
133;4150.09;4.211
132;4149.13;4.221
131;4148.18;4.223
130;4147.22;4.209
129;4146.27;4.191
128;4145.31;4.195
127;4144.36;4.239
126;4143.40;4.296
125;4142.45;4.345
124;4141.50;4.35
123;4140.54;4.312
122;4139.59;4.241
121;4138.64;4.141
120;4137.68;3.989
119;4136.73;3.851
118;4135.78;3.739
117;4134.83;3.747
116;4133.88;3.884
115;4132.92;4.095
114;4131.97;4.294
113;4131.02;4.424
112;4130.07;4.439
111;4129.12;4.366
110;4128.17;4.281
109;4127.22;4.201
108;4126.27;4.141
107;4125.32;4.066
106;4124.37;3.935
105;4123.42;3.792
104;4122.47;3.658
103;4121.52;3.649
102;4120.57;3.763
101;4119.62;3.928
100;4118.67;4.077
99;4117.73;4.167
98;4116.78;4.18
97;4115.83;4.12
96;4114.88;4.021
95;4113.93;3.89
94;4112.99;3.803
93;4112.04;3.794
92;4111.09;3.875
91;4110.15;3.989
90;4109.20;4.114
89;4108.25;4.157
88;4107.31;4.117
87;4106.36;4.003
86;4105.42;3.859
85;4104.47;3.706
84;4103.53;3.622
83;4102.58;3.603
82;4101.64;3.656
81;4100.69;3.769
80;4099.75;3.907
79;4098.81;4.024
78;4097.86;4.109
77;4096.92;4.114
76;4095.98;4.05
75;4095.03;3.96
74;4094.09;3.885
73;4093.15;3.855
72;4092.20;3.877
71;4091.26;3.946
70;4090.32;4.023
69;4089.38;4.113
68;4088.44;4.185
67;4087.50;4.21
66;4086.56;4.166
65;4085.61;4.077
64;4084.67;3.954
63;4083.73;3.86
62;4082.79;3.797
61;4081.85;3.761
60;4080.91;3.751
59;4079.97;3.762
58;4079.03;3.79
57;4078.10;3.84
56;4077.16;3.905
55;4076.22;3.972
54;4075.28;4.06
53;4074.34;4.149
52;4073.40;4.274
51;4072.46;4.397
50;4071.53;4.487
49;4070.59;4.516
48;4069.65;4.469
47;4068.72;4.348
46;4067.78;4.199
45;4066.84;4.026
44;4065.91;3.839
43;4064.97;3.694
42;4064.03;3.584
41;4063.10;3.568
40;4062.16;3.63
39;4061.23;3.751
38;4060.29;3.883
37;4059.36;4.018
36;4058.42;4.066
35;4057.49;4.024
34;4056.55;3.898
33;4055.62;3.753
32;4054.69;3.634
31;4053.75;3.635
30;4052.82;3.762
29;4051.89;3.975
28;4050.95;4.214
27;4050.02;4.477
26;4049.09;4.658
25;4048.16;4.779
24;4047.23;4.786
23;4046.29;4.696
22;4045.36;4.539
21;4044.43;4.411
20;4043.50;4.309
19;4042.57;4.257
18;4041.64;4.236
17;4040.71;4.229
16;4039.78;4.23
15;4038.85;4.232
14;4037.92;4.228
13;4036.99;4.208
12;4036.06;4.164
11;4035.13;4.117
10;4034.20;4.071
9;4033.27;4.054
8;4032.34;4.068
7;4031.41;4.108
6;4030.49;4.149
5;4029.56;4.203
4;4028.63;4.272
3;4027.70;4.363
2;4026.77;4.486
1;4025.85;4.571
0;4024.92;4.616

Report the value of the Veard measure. 0.610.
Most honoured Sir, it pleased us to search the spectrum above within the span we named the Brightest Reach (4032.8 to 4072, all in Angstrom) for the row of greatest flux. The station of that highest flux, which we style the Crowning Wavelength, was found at 4047.23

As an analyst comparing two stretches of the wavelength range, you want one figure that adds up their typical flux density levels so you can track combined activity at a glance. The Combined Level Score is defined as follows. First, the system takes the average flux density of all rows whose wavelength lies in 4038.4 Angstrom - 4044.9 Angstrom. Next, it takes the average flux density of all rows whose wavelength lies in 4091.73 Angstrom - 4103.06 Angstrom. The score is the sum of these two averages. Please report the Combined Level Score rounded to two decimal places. 8.17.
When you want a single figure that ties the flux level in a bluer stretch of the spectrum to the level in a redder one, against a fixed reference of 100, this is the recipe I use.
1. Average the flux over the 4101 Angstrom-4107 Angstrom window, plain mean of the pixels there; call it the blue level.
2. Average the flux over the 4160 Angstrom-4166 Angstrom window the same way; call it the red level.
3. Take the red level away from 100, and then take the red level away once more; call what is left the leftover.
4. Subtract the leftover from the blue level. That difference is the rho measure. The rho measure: -87.2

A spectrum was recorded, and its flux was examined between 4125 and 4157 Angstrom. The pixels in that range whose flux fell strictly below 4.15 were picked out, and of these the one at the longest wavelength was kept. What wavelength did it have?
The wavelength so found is 4138.64 Angstrom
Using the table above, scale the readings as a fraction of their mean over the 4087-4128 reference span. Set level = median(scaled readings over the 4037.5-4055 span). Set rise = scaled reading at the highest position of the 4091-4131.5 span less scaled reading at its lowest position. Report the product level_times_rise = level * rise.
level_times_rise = 0.13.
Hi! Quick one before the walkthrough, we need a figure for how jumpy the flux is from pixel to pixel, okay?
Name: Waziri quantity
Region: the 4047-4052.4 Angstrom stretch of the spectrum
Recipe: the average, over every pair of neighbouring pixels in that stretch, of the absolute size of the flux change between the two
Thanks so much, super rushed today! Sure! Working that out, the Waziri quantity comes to 0.162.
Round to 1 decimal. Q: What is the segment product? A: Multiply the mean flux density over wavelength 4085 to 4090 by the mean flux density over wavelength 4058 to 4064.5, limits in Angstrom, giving 15.7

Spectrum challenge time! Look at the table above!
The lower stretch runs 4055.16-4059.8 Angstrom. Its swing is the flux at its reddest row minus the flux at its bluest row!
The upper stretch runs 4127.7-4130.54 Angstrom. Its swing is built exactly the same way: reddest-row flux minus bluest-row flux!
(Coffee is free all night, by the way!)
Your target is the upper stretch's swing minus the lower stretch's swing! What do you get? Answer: -0.11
